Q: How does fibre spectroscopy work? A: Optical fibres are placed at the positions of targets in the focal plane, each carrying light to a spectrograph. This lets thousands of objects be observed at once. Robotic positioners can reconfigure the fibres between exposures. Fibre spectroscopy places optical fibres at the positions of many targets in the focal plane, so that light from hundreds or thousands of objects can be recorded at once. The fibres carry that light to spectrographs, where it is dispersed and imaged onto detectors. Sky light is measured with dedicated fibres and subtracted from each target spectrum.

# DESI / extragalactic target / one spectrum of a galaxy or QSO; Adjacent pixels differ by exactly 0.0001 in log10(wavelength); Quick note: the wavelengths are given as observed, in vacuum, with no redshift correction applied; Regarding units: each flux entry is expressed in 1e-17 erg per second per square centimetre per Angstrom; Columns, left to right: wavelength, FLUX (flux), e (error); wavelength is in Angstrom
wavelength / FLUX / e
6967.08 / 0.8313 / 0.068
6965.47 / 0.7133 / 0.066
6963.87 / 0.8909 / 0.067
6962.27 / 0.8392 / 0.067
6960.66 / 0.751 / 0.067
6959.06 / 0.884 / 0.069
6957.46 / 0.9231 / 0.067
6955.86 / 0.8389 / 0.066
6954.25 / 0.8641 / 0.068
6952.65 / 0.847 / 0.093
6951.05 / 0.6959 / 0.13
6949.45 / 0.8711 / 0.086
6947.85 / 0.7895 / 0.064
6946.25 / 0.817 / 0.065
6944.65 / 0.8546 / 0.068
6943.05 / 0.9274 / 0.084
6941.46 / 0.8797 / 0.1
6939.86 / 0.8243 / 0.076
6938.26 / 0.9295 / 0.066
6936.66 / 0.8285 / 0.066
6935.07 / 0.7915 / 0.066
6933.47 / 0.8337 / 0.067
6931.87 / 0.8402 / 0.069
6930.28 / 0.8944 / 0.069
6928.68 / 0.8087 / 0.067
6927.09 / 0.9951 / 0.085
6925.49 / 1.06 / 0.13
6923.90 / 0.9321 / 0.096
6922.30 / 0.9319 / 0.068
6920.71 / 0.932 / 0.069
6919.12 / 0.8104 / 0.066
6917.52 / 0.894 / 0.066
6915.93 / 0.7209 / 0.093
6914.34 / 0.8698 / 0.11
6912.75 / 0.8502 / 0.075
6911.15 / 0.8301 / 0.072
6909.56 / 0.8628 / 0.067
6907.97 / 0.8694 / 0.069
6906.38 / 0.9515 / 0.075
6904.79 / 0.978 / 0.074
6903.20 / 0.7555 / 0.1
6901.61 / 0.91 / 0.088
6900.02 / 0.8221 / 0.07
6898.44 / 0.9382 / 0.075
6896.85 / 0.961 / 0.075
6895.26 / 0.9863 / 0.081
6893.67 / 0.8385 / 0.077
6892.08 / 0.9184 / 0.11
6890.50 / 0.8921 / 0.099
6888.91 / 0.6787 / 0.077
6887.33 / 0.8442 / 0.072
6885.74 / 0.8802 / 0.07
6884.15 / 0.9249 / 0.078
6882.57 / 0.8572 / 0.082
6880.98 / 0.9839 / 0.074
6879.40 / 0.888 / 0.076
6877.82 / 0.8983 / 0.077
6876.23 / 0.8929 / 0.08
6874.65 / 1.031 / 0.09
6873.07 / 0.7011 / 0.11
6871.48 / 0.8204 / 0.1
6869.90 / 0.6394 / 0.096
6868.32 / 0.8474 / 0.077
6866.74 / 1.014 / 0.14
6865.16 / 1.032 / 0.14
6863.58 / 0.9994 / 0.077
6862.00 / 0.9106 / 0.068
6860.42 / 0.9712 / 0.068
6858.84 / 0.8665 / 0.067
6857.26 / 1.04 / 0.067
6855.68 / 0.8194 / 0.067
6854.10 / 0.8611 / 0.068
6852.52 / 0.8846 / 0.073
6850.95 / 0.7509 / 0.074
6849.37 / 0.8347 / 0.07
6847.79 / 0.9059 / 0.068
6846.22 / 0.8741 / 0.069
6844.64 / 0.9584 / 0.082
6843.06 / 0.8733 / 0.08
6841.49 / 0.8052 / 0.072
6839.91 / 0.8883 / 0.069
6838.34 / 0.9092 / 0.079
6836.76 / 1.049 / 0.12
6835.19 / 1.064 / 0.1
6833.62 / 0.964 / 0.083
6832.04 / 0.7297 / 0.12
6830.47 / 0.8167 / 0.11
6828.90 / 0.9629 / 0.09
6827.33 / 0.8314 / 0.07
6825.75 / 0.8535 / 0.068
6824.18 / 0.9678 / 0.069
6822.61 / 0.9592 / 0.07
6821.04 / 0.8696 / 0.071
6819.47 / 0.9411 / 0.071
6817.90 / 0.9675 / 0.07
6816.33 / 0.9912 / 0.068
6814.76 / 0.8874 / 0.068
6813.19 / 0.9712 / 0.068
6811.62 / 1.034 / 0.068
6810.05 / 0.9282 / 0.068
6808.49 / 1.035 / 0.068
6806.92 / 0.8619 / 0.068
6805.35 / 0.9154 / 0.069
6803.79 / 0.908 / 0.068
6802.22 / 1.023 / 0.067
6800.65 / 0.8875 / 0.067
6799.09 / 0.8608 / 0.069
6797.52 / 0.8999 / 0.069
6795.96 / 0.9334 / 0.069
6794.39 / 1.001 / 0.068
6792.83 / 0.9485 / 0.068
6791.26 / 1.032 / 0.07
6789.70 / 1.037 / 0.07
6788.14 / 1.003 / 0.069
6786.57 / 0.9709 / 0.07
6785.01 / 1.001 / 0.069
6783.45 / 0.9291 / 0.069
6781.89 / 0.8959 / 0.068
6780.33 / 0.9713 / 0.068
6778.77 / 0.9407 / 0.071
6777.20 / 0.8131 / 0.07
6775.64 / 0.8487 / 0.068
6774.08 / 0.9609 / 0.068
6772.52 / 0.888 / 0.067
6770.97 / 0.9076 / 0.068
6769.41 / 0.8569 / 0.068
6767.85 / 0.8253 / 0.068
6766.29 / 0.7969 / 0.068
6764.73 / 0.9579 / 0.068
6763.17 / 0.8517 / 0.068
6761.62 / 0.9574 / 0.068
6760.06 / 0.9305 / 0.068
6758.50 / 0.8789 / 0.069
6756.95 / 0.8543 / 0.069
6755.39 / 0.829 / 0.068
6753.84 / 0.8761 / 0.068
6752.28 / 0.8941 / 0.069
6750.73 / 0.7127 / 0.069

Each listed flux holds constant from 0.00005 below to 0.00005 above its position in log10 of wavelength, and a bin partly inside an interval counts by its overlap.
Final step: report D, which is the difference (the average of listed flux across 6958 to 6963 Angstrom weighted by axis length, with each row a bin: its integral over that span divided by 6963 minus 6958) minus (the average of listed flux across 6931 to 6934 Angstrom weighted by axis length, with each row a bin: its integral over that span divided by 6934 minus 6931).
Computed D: -0.01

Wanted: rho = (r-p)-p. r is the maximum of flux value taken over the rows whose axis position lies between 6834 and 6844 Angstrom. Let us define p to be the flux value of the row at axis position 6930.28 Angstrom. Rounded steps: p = 0.8944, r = 1.064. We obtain -0.72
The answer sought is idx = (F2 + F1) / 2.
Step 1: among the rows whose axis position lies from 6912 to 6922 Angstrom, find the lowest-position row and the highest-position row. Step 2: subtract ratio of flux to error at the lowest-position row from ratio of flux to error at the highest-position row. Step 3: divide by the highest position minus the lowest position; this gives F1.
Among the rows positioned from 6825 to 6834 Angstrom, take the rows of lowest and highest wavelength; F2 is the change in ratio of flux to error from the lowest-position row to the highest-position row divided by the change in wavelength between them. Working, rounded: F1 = 0.273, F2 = -0.1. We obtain 0.08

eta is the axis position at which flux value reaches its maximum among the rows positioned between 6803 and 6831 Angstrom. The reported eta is 6808.49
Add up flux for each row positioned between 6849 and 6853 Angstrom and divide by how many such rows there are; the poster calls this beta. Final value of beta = 0.82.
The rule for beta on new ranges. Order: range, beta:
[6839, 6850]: 0.88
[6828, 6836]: 0.91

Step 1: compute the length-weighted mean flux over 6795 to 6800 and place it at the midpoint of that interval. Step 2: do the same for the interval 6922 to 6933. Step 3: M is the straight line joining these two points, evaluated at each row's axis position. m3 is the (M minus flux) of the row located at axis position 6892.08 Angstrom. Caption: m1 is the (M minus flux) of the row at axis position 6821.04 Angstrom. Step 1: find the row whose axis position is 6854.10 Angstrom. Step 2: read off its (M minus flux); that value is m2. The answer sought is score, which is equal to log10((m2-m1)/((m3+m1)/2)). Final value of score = -0.1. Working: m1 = 0.04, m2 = 0.05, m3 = 0.00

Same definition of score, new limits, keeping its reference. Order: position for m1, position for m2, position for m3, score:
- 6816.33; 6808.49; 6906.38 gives -0.1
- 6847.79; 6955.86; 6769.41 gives 0.6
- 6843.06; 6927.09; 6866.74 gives 0.5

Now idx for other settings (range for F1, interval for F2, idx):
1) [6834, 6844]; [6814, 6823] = 0.06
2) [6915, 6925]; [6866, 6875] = 0.39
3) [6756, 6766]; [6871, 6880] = 0.33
